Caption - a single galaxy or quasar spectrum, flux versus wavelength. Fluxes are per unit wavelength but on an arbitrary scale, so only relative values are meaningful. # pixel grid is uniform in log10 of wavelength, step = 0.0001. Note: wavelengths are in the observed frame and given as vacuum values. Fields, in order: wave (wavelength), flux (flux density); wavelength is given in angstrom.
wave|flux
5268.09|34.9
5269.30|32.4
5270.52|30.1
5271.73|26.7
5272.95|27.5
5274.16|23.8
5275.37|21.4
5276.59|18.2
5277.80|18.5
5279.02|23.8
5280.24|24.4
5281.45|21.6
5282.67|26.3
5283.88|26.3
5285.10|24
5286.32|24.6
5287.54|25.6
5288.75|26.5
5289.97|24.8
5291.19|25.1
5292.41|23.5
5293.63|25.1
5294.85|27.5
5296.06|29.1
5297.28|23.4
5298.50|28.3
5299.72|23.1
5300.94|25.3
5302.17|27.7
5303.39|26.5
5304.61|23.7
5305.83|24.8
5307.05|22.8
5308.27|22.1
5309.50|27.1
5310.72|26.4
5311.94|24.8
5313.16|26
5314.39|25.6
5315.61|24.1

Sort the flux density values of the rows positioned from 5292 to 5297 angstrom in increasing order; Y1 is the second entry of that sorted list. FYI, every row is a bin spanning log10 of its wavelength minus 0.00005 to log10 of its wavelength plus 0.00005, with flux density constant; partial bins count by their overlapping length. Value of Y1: 25.1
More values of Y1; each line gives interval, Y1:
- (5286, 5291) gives 24.8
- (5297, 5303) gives 23.4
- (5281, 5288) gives 24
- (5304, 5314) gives 22.8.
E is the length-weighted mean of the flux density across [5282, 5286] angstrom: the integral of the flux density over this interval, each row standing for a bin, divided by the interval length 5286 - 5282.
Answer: 25.4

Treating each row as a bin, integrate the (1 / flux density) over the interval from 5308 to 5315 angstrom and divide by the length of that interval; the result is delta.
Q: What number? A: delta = 0.0394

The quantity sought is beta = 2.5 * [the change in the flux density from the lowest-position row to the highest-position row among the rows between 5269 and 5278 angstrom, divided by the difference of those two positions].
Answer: -4.1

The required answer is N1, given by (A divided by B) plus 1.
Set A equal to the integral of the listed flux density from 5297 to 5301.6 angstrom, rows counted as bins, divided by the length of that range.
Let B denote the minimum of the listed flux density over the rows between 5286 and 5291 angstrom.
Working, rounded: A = 25.1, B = 24.6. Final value 2.02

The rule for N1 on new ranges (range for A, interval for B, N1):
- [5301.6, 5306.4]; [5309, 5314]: 2.04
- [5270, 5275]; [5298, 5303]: 2.16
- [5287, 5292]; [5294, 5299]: 2.09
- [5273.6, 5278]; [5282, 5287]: 1.86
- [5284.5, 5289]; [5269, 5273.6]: 1.94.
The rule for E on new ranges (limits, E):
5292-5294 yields 24.3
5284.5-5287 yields 24.3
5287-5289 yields 26.1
